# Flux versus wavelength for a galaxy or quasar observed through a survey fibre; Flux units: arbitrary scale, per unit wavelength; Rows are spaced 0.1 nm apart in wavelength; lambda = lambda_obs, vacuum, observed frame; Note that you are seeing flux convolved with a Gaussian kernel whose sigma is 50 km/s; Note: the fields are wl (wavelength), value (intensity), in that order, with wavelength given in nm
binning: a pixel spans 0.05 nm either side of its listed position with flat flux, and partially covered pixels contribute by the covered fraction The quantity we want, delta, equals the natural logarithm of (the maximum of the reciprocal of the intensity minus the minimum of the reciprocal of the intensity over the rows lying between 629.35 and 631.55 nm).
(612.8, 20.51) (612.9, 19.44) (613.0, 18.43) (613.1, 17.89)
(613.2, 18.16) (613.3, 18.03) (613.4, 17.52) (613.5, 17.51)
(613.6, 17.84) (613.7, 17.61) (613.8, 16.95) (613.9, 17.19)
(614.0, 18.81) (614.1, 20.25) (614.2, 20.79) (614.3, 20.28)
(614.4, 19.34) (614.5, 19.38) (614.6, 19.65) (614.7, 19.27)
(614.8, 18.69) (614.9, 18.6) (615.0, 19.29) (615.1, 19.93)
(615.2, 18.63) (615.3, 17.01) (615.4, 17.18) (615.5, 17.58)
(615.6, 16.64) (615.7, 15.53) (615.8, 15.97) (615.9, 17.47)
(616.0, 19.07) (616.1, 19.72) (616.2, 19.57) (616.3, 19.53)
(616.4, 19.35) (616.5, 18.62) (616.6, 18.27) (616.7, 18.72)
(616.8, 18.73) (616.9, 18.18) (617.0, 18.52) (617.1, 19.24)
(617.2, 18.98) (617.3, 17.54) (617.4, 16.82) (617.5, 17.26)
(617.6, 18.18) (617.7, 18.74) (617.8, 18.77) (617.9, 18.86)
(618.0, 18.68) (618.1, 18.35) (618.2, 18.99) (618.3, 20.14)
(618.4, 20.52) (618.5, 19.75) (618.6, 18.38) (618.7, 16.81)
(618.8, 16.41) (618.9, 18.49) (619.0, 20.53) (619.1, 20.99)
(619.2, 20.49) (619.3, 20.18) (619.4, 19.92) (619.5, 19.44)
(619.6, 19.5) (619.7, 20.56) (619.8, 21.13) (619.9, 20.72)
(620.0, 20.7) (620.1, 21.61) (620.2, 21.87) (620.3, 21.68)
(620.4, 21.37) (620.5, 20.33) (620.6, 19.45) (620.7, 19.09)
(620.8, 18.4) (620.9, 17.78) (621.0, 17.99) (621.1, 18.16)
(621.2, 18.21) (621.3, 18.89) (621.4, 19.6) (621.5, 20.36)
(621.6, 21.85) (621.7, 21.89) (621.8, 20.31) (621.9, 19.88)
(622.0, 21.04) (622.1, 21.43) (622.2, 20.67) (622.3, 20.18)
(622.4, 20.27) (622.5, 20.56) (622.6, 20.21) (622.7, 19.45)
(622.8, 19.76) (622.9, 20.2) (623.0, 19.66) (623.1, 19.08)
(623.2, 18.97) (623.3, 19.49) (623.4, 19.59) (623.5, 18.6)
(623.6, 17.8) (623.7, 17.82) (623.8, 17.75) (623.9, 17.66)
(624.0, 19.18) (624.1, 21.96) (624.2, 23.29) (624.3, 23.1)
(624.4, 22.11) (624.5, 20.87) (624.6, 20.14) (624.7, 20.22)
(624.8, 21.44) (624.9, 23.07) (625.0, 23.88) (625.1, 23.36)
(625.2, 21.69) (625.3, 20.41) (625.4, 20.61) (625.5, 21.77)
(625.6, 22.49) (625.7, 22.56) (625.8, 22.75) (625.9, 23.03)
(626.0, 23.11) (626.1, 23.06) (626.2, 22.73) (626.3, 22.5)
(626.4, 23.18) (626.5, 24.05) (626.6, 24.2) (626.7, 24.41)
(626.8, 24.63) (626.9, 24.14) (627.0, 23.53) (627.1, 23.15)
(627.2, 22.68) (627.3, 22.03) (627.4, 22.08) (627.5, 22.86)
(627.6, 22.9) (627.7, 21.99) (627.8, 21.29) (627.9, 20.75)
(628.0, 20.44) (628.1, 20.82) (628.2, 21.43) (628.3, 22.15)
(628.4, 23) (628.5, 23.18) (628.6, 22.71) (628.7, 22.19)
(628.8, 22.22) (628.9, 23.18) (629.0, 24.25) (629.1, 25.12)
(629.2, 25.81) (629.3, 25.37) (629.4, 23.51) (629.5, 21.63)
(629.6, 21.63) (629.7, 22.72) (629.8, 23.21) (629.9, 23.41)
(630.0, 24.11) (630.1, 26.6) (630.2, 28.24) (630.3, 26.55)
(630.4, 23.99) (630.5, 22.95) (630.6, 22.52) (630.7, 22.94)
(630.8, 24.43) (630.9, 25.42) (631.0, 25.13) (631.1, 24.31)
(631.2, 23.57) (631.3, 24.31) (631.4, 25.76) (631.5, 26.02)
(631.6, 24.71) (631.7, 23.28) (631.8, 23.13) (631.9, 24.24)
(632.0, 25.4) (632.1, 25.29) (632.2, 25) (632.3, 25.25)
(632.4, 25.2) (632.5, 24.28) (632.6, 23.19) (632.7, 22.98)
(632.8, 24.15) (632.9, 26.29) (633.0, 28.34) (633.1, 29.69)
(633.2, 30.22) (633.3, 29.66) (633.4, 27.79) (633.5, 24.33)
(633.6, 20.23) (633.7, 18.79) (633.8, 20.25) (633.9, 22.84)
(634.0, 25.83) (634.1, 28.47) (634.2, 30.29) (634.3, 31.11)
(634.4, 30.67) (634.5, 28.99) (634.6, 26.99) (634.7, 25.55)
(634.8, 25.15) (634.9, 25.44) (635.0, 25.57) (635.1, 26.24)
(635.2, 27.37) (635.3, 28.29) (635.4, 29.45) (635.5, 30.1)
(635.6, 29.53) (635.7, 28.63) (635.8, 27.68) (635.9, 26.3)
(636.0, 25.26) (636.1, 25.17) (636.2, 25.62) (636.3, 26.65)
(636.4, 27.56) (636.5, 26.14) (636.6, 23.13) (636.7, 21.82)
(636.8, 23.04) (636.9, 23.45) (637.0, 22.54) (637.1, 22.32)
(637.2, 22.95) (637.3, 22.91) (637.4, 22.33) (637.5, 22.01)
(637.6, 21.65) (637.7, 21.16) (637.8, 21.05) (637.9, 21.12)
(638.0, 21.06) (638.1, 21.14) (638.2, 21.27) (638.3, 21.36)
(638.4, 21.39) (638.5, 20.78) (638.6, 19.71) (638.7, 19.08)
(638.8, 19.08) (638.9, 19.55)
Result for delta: -4.53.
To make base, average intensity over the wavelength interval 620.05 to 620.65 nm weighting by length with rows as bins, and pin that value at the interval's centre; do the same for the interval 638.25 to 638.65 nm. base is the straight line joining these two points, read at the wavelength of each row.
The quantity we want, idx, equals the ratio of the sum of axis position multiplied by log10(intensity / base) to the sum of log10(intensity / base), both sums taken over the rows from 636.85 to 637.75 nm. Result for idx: 637.21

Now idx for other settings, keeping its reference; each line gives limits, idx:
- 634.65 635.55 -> 635.16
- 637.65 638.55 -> 638.11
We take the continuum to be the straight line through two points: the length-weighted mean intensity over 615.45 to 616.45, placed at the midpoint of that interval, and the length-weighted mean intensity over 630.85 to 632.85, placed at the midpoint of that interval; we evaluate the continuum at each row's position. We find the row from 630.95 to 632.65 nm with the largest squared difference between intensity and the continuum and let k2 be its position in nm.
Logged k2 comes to 632.6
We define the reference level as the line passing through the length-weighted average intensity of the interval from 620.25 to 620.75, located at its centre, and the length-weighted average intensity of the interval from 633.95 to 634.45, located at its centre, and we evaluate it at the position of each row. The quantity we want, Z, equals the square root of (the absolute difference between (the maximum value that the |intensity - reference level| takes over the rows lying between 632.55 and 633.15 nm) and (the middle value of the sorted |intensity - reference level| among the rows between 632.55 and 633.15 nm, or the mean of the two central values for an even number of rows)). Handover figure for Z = 1.46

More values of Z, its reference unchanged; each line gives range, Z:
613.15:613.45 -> 0.44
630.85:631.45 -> 1.12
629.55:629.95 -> 1.11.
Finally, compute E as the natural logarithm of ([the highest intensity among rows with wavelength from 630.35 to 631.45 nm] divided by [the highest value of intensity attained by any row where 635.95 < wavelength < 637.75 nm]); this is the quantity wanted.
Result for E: -0.07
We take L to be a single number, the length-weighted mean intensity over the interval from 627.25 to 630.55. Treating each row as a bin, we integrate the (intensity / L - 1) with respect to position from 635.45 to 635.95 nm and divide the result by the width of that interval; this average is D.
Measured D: 0.23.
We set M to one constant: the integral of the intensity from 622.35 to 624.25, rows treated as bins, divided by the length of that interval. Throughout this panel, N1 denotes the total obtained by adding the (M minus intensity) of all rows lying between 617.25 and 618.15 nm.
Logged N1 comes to 13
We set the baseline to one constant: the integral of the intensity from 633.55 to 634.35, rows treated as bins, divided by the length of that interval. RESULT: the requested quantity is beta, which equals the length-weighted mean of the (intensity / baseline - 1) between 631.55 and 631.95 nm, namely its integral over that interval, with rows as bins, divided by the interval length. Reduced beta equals -0.04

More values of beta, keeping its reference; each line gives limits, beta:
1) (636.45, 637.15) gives -0.06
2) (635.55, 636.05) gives 0.11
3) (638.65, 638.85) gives -0.23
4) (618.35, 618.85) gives -0.26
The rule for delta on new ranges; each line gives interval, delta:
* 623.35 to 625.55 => -4.22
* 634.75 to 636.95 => -4.37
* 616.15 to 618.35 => -4.63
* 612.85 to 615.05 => -4.52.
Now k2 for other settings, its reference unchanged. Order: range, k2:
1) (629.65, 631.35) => 630.2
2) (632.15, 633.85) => 633.7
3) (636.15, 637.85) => 637.8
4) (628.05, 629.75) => 629.2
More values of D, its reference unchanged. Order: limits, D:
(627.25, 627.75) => -0.03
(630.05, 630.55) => 0.11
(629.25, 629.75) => -0.01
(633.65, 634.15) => 0.00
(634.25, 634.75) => 0.24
